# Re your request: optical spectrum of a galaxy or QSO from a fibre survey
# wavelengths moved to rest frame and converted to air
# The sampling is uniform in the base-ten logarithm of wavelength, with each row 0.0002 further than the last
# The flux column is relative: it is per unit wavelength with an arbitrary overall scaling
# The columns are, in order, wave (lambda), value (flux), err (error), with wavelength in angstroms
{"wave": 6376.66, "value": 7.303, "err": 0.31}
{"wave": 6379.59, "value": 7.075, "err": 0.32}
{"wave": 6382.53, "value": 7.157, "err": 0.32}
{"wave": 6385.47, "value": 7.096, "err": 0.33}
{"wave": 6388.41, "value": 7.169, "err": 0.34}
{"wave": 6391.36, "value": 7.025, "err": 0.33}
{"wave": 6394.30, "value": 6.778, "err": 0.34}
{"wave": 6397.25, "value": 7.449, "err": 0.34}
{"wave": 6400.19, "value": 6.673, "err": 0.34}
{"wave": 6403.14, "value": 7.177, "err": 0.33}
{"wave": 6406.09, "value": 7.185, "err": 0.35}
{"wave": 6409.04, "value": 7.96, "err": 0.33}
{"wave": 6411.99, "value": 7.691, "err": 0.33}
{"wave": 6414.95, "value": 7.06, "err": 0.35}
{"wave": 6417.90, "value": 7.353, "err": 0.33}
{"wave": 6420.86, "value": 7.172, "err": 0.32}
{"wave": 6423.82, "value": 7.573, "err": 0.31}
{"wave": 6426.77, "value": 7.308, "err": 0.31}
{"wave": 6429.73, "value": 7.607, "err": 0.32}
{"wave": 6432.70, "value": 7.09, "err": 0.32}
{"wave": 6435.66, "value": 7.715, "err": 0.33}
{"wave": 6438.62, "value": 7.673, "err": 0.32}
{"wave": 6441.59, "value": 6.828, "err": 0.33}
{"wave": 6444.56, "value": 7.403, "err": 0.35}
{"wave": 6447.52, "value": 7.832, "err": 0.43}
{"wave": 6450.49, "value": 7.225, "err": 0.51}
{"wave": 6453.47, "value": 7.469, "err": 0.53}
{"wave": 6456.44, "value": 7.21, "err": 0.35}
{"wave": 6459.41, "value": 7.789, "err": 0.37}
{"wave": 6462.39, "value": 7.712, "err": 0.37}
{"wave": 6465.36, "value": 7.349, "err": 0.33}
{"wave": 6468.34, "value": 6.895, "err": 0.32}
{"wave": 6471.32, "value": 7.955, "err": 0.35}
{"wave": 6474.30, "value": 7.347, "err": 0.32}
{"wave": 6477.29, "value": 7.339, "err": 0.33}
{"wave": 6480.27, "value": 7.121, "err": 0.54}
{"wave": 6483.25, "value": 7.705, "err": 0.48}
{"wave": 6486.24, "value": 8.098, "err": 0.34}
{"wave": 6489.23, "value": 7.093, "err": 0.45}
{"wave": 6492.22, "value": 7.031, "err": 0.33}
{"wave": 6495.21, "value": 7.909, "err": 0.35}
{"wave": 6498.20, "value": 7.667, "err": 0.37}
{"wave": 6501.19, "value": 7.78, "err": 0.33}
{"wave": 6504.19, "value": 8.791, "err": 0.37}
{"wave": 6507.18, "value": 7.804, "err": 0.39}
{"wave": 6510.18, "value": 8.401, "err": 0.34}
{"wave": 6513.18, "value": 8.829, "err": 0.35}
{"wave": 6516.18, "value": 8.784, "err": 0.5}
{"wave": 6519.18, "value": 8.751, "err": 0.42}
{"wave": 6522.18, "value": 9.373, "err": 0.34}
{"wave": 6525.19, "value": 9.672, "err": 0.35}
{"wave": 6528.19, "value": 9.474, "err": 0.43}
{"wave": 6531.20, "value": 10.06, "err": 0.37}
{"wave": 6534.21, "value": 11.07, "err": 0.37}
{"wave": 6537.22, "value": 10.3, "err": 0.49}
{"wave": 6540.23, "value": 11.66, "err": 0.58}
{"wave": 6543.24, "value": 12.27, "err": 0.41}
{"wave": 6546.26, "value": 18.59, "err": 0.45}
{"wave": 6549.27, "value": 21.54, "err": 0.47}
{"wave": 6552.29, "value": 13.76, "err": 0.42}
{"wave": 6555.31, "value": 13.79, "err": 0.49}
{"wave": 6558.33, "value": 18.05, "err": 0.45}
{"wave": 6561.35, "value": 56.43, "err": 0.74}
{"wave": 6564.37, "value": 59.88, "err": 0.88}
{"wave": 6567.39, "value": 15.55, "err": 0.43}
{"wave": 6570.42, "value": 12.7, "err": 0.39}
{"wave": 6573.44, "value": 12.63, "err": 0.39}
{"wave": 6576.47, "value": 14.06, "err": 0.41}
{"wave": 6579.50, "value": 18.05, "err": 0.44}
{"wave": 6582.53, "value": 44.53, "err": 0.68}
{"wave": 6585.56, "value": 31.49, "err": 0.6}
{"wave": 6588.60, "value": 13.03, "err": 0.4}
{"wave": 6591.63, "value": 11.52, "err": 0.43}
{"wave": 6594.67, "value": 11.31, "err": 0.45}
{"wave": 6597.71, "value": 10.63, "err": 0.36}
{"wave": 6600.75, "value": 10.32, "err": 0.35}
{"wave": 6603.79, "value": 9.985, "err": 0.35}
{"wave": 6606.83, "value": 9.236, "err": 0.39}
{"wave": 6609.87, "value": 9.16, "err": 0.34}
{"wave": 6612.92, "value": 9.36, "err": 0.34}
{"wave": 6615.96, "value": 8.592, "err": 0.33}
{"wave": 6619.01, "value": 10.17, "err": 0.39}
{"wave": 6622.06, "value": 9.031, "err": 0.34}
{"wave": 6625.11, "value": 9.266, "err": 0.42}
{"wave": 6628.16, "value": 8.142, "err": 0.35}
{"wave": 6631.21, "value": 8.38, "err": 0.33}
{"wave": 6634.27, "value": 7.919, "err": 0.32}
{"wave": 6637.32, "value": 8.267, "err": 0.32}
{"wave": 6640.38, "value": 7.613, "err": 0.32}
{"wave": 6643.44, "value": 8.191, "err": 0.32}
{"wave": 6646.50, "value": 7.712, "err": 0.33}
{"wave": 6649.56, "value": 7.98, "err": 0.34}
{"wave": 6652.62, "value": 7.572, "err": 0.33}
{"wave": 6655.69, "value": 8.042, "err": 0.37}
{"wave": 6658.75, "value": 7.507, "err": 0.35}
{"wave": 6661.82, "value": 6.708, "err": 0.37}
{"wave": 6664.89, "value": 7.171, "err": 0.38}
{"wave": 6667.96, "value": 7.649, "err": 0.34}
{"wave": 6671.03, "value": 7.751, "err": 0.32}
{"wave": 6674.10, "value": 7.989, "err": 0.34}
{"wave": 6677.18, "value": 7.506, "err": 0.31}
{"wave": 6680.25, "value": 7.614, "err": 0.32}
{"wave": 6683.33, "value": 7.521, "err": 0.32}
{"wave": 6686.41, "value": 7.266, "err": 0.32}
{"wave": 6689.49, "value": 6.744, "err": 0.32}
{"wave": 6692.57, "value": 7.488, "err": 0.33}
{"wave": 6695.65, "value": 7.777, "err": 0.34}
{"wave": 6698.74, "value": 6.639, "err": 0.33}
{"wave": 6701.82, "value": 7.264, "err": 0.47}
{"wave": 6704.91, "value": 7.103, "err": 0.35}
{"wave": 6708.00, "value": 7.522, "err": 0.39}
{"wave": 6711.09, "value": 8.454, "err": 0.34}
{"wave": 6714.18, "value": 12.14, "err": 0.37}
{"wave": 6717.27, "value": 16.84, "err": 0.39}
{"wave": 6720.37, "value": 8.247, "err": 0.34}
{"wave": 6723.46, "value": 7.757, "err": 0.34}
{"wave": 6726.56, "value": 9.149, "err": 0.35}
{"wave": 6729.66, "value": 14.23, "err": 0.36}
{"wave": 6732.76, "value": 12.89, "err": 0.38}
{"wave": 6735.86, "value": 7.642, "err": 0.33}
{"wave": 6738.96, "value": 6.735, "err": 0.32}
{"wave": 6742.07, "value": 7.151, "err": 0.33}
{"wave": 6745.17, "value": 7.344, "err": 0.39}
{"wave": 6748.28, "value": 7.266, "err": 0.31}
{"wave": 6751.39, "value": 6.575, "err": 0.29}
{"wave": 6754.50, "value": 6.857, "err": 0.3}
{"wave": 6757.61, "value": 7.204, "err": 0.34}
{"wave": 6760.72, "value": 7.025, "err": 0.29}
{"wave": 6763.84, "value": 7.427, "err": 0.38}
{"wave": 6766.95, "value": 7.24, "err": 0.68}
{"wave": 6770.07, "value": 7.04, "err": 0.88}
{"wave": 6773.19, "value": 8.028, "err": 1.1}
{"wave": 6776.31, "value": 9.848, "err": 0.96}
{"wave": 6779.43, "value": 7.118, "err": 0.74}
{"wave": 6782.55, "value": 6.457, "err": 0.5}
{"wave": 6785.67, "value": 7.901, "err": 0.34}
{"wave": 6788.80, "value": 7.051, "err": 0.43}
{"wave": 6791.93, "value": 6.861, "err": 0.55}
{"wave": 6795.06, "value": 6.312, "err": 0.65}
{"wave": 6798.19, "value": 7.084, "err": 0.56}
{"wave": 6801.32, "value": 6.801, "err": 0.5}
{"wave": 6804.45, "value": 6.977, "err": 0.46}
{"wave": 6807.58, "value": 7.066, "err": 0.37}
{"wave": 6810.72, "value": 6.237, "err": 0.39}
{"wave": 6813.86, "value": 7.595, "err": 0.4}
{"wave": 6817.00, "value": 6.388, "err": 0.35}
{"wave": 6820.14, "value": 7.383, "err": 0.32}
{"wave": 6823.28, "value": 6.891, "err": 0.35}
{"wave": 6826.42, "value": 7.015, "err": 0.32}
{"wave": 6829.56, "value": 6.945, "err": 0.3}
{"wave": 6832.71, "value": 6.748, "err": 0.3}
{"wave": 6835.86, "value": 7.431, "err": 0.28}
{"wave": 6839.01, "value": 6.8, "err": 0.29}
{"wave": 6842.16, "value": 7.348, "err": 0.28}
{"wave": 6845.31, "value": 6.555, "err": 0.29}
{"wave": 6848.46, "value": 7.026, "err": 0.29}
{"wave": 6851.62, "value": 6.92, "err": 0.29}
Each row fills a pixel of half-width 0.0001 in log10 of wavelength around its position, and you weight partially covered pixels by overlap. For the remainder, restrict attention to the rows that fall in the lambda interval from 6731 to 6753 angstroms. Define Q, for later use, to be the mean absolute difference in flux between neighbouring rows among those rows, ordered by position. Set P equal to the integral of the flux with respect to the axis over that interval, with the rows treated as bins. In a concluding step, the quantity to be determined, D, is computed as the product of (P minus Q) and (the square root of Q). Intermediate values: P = 176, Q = 1.26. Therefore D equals 196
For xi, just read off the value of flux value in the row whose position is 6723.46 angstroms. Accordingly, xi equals 7.757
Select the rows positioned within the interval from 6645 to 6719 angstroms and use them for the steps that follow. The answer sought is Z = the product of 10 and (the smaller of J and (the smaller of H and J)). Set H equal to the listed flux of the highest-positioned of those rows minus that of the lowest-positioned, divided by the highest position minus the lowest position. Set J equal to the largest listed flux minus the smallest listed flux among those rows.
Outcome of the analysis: 1.29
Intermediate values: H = 0.129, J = 10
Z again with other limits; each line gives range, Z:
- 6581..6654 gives -5.27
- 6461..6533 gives 0.34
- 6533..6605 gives -0.16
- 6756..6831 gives -0.04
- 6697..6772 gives 0.06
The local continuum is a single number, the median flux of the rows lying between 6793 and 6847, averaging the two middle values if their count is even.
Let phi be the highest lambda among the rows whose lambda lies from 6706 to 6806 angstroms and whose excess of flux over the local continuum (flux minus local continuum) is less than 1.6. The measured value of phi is 6804.45 angstroms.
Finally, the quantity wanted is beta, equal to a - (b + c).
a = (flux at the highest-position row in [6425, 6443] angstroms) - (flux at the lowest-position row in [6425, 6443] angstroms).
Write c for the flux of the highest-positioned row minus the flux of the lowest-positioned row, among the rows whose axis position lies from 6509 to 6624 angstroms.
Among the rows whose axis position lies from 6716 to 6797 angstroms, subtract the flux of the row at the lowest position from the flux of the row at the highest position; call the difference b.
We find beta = 9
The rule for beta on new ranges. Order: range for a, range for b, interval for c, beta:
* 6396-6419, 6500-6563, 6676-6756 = -48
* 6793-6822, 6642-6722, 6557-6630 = 11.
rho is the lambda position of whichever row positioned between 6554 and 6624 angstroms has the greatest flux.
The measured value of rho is 6564.37 angstroms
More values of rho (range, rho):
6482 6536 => 6534.21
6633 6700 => 6637.32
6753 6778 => 6776.31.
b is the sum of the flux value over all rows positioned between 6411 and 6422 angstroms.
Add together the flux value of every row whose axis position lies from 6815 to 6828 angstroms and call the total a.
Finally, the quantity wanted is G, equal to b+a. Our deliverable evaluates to 57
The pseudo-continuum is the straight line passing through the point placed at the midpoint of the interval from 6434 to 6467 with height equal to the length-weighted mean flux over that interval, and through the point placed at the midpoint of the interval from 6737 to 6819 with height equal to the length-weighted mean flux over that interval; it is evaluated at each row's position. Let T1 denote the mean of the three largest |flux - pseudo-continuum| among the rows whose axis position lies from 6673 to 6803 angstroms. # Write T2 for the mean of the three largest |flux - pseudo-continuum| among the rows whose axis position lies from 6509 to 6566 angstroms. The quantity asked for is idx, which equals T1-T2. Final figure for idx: -31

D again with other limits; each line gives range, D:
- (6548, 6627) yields 3668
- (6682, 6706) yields 126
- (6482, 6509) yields 160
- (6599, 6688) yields 513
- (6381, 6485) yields 485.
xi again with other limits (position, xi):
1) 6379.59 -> 7.075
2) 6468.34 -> 6.895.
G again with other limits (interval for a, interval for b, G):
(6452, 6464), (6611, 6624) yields 67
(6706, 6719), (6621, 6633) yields 80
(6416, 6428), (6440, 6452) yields 59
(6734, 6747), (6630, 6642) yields 61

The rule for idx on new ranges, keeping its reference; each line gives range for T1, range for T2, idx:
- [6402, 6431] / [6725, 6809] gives -5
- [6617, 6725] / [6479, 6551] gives -4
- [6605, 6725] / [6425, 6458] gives 5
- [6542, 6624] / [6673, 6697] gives 46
